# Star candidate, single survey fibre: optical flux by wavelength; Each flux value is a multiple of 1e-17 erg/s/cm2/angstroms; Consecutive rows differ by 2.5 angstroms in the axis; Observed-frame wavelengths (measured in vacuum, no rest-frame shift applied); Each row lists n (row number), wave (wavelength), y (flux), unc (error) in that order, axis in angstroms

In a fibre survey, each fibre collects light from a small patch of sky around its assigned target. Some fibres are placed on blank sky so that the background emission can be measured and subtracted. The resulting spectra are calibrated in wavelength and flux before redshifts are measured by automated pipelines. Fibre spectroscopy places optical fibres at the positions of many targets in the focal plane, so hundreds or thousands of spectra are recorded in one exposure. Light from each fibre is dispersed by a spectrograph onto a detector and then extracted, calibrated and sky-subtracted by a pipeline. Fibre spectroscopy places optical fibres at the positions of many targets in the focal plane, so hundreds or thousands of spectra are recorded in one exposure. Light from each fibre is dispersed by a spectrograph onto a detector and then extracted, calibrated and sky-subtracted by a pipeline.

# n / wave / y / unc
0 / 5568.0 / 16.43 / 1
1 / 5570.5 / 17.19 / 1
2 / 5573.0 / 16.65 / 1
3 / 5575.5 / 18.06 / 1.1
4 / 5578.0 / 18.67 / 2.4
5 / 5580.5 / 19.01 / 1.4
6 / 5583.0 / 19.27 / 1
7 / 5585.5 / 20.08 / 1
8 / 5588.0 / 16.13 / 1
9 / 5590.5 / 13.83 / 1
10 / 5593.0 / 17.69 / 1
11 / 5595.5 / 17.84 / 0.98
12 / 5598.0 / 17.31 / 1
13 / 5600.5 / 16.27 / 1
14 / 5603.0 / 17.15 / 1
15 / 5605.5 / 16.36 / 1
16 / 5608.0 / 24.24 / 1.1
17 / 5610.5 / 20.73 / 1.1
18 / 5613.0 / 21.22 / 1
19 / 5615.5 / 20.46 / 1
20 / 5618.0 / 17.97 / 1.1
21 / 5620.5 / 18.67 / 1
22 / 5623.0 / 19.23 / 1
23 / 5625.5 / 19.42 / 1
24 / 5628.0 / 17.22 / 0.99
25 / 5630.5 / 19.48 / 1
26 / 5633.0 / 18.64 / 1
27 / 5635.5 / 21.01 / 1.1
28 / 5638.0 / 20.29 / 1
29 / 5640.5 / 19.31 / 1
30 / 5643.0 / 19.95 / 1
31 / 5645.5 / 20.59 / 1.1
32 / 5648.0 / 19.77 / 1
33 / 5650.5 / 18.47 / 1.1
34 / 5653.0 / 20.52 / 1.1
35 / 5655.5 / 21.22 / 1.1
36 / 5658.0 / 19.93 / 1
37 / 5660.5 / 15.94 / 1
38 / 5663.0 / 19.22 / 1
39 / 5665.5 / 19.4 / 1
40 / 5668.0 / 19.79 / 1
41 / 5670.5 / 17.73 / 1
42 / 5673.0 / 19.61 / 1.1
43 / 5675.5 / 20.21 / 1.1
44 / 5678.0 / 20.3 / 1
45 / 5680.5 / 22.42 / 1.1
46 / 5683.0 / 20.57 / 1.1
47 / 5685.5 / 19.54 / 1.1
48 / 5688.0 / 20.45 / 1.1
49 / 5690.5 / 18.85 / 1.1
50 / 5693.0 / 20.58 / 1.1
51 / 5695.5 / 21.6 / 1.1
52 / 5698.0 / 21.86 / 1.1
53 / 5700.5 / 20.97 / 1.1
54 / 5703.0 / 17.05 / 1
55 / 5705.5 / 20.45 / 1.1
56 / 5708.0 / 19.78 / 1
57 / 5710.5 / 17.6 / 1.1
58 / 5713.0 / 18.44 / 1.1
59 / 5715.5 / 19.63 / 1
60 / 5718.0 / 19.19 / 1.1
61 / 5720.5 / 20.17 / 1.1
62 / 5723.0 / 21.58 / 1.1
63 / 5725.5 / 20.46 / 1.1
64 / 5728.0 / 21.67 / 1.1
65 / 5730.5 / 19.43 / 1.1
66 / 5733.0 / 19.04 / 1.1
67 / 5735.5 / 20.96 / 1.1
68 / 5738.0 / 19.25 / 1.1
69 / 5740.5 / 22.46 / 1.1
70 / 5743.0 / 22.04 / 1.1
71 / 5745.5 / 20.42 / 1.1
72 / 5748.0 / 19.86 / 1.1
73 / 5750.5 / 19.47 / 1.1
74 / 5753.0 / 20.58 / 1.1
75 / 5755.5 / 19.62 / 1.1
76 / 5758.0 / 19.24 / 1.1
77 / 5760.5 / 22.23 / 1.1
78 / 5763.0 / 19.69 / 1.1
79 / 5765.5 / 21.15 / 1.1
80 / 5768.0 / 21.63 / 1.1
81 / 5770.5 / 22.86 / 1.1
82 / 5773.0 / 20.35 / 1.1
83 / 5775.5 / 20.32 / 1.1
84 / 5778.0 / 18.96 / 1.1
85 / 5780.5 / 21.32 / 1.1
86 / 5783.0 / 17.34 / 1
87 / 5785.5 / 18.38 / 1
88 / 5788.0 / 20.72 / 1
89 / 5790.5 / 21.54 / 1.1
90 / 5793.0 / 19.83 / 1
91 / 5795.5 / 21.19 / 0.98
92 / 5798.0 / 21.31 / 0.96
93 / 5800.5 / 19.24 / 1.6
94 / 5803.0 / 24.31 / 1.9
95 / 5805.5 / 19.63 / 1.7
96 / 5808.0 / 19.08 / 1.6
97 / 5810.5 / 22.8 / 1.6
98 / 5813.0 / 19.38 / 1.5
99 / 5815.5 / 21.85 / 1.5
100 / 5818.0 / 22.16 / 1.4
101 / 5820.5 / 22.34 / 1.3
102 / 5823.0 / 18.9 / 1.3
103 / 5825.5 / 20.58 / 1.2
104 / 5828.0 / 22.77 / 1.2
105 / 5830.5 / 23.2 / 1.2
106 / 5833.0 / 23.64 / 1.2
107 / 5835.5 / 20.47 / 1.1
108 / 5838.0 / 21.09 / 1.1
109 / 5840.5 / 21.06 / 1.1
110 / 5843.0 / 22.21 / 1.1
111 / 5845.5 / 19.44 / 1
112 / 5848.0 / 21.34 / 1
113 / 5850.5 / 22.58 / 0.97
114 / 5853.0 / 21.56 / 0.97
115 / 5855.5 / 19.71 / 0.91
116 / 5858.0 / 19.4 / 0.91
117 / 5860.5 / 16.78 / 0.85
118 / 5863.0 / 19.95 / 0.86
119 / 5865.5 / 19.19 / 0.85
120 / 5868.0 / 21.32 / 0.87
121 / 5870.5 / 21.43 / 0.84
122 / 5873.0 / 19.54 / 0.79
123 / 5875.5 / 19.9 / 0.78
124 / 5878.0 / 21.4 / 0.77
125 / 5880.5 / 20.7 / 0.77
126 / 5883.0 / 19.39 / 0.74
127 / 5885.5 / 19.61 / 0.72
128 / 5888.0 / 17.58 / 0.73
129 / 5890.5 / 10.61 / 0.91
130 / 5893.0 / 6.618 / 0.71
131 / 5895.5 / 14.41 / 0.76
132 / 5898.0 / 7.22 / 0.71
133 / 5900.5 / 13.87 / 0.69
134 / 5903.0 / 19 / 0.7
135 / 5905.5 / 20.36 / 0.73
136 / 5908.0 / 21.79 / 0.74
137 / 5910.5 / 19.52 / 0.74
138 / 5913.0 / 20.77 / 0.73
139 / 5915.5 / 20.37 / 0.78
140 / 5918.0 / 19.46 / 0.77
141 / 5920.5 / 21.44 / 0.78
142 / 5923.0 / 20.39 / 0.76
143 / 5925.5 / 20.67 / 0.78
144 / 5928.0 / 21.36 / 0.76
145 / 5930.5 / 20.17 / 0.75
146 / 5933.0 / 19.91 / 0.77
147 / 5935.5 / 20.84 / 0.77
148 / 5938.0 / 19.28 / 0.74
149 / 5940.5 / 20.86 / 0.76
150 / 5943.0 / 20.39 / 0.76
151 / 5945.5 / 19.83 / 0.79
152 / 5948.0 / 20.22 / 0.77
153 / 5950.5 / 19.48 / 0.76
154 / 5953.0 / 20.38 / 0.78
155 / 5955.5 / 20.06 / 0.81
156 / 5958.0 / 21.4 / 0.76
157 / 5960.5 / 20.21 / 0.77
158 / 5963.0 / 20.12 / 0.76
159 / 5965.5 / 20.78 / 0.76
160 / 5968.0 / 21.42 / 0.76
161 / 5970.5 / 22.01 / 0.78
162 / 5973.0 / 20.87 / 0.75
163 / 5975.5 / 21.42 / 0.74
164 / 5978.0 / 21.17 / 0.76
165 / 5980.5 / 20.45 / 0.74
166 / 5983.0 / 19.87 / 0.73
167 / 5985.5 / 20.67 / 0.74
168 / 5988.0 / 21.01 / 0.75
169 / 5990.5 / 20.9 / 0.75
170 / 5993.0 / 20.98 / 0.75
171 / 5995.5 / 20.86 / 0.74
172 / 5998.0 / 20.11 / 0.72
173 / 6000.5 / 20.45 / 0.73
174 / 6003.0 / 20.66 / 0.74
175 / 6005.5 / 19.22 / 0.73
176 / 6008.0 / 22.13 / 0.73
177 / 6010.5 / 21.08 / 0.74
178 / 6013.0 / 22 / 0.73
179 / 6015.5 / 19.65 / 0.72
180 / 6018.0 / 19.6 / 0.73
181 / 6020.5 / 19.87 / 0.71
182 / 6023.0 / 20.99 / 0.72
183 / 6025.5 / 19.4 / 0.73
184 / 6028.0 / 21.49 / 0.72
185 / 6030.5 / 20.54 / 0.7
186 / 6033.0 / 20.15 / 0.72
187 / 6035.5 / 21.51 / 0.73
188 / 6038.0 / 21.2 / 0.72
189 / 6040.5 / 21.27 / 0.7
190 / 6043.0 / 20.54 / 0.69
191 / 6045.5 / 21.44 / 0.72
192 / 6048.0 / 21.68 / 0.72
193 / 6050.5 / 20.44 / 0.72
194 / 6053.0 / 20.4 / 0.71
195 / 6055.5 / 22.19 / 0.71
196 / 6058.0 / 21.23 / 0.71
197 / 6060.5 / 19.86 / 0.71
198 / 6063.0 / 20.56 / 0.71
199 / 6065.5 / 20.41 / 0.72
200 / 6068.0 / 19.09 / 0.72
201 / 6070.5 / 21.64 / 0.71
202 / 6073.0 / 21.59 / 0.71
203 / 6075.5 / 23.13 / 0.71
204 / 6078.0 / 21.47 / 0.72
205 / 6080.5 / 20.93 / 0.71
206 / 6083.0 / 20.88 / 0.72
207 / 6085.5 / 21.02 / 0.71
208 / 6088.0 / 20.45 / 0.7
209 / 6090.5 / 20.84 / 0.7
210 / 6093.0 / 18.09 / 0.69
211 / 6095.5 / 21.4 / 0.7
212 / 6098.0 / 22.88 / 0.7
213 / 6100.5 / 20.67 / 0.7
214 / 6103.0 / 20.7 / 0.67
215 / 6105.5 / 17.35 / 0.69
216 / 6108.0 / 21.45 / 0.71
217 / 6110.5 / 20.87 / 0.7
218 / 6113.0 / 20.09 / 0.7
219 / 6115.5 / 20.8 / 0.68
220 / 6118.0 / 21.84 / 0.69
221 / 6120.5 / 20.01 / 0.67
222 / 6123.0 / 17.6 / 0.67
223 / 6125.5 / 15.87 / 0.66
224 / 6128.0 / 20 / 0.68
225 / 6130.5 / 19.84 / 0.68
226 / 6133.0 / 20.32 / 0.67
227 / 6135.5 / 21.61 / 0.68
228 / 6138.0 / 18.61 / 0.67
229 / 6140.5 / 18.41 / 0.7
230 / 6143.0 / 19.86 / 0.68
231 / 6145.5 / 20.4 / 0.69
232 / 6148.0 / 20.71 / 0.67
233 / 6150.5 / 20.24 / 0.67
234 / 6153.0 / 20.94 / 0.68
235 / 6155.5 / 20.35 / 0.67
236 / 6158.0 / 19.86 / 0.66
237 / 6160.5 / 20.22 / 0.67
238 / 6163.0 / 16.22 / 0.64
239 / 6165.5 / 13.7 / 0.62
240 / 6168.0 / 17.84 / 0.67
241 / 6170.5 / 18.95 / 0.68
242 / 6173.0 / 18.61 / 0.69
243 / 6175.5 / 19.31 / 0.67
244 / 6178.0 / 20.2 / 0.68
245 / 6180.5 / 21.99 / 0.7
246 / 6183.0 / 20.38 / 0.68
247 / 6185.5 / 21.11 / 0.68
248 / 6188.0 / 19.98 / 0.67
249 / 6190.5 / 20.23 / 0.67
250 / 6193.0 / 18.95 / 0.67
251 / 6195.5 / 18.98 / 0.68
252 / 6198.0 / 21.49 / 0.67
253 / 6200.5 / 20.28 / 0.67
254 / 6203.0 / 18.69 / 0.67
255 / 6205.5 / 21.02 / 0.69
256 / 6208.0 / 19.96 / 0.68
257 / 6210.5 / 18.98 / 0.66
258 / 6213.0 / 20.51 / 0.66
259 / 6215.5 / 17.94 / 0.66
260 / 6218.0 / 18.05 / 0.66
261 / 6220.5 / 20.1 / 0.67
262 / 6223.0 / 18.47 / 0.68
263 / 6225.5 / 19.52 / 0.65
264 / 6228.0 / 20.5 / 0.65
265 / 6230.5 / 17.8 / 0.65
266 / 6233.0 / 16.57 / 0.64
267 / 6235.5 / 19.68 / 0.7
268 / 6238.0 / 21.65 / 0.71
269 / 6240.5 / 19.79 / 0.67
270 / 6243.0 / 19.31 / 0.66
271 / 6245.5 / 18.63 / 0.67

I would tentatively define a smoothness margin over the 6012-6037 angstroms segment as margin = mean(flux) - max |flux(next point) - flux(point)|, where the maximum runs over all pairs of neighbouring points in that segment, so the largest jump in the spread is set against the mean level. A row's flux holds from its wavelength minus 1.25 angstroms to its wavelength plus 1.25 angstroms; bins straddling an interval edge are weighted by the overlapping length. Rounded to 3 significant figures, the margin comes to 18.2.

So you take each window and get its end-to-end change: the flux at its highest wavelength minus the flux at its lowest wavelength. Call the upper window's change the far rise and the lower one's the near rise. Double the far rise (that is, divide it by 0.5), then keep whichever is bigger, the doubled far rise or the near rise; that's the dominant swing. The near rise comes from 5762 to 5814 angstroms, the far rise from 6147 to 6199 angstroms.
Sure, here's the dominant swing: 1.6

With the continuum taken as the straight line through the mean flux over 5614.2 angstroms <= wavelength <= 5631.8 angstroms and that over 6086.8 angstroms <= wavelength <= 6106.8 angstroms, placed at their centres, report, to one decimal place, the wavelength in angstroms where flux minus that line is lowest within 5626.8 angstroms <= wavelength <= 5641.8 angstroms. 5628.0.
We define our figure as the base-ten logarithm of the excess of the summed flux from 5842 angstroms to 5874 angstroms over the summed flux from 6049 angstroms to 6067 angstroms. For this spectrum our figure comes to 2.1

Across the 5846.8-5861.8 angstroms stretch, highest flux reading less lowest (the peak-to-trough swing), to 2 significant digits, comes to 5.8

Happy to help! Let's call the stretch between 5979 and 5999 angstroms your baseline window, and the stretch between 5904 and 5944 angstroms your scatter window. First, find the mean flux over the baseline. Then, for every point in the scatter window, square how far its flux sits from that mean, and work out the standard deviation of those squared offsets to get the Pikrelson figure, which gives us 0.6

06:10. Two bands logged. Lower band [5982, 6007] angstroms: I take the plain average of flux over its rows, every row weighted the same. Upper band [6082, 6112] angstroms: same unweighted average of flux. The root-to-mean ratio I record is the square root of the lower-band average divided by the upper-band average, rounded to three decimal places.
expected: 0.220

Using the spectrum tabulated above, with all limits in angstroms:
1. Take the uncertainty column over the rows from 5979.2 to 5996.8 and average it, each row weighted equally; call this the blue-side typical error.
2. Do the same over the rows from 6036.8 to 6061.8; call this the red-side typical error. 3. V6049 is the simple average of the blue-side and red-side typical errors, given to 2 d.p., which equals 0.73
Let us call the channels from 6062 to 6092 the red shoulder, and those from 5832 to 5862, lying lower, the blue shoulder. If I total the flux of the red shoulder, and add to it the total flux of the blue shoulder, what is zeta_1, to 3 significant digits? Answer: 501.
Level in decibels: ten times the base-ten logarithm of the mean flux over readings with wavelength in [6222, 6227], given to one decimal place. 12.8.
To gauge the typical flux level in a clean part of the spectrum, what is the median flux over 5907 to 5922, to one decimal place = 20.6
